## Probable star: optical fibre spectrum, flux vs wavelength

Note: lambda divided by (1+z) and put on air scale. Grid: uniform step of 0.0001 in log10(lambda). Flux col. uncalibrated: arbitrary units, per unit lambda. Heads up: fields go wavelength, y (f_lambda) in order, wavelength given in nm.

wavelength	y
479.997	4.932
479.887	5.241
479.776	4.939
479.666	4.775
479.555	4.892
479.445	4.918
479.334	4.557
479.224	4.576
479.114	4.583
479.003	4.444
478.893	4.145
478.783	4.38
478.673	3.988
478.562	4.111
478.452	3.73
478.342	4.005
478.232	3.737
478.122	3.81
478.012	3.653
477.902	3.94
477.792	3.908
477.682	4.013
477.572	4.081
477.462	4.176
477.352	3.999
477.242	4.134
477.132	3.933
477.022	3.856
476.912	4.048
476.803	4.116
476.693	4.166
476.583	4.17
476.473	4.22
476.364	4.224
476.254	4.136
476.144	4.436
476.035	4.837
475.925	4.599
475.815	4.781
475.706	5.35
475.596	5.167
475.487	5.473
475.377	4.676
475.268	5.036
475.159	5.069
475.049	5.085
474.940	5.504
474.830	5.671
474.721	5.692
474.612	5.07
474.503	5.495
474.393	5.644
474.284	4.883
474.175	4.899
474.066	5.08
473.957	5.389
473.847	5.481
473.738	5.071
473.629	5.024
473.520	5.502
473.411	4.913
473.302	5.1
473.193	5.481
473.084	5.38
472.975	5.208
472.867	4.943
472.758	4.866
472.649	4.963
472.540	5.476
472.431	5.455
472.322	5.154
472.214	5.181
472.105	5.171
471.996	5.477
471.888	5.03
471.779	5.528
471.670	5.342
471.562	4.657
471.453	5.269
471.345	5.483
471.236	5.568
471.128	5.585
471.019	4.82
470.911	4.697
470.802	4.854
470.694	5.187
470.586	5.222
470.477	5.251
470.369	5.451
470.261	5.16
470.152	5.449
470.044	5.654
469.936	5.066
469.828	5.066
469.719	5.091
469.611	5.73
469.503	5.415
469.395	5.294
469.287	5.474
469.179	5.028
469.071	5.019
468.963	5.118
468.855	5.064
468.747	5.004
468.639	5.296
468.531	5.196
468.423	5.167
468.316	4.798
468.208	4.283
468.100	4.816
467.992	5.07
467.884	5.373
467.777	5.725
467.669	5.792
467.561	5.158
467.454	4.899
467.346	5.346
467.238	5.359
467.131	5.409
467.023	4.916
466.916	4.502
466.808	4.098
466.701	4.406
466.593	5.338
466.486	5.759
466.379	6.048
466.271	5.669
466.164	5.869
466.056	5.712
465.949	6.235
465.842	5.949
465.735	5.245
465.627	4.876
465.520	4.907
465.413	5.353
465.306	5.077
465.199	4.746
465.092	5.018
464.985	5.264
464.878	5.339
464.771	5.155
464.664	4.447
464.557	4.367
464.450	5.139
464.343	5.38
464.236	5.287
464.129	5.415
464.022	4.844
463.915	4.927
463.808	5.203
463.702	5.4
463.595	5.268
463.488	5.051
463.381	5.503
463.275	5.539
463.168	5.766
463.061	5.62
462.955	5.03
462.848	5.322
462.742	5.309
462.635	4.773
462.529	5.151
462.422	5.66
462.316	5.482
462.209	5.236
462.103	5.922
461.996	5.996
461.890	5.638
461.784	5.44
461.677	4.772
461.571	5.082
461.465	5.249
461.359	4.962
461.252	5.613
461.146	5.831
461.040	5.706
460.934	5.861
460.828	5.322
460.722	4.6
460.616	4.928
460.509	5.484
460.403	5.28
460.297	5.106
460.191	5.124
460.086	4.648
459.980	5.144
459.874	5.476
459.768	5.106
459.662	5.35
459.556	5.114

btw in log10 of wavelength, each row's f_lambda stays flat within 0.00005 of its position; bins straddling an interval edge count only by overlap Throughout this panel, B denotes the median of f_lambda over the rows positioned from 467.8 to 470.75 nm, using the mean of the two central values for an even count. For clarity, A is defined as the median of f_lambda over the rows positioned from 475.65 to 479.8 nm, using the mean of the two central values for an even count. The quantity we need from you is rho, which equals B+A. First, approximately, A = 4.16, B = 5.17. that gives 9.32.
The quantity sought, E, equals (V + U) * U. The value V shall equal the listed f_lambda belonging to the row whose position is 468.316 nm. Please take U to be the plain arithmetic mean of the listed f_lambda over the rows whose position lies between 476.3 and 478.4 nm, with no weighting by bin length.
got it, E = 35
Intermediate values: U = 4.01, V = 4.798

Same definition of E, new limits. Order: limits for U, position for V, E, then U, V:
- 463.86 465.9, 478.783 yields 48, 5.09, 4.38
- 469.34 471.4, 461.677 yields 53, 5.27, 4.772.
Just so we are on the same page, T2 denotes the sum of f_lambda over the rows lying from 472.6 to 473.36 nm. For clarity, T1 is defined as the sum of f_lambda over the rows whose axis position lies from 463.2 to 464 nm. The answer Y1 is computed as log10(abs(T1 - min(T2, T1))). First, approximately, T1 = 36.9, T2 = 35.9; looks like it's 0.0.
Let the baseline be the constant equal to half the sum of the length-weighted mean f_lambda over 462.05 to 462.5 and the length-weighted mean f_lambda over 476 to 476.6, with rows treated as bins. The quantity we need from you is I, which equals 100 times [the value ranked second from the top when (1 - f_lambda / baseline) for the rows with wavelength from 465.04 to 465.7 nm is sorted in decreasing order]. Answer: 1.3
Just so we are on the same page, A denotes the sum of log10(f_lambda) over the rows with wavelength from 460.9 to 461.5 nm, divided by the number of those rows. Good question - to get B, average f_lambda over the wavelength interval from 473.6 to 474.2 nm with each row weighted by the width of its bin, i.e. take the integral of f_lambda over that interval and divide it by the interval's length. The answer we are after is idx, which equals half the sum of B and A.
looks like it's 2.96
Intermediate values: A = 0.742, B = 5.17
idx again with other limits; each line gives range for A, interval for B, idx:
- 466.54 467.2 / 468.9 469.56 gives 2.95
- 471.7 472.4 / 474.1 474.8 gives 3.01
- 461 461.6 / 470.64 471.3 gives 2.93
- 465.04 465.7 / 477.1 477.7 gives 2.38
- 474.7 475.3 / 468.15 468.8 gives 2.84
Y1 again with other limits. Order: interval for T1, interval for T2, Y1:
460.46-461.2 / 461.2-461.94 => 0.0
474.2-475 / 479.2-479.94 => 0.6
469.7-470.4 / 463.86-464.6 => 0.2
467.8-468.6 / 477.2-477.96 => 0.8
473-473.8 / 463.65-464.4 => -1.8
